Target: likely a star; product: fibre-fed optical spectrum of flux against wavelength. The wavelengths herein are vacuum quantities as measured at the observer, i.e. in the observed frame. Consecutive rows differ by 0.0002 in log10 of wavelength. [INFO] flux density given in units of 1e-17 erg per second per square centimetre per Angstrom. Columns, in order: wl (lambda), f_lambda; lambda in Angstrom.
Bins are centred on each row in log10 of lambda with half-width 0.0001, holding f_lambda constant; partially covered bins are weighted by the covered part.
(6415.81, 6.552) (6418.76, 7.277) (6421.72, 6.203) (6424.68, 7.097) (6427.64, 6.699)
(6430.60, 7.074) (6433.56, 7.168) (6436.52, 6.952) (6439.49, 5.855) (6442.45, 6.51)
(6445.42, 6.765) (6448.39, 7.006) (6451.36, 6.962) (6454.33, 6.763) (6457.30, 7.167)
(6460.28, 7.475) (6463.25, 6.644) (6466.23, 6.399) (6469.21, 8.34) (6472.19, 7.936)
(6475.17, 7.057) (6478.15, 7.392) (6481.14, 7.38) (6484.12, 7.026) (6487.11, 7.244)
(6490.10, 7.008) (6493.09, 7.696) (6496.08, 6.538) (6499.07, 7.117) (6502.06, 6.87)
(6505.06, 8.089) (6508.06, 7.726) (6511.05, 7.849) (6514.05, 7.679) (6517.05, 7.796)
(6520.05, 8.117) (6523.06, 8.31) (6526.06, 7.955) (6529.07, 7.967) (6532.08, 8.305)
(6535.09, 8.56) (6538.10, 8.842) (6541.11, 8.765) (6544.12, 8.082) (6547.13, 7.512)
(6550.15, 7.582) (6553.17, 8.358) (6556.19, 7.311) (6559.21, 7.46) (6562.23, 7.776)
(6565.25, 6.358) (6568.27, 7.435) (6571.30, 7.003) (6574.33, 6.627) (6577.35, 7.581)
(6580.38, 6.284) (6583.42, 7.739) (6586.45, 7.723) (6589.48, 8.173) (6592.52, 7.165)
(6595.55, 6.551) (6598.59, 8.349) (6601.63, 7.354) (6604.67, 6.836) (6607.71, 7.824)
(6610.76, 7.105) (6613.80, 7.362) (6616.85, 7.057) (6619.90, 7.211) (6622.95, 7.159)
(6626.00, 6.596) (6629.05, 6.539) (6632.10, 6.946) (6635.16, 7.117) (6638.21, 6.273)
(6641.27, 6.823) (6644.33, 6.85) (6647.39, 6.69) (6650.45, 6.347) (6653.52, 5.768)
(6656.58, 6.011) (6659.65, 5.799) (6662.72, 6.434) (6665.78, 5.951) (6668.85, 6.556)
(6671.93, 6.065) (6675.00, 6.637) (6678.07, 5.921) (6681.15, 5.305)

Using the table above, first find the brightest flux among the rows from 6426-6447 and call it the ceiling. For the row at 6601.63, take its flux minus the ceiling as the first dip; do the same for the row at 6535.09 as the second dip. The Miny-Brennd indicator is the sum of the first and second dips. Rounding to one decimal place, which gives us 1.6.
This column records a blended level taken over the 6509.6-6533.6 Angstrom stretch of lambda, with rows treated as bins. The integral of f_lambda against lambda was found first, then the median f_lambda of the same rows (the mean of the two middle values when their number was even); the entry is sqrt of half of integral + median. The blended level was 10.0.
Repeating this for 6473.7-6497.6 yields 9.4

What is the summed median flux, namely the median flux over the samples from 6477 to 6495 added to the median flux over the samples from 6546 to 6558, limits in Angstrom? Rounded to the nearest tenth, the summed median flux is 14.9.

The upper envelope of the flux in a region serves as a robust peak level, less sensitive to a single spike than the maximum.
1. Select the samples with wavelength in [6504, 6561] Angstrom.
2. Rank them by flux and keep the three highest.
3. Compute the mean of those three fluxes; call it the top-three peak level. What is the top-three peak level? 8.7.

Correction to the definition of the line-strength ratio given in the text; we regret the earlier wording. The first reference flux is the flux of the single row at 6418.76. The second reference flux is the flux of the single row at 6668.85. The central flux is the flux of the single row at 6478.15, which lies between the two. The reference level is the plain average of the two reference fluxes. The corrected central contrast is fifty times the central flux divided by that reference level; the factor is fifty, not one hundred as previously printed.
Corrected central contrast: 53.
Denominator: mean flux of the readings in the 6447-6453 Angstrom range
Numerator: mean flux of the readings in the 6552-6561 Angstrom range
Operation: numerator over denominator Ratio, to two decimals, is 1.10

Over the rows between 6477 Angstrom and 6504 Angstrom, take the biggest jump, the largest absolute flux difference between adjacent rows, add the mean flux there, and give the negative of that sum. -8.3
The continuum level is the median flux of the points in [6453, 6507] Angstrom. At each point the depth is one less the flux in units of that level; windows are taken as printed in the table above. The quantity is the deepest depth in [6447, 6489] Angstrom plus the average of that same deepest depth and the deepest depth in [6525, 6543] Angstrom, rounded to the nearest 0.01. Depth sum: 0.10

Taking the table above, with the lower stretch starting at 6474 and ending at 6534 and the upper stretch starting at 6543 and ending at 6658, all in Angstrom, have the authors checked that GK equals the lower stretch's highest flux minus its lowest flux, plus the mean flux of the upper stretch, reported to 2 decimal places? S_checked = 8.90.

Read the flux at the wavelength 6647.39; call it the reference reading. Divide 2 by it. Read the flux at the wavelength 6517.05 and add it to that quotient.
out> 8.1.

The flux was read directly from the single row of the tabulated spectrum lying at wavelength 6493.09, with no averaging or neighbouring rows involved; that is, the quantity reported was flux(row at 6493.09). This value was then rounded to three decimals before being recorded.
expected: 7.696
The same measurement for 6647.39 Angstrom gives 6.690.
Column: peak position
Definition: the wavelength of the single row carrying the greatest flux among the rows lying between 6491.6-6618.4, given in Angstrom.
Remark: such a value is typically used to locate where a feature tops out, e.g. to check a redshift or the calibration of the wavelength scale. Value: 6538.10 Angstrom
